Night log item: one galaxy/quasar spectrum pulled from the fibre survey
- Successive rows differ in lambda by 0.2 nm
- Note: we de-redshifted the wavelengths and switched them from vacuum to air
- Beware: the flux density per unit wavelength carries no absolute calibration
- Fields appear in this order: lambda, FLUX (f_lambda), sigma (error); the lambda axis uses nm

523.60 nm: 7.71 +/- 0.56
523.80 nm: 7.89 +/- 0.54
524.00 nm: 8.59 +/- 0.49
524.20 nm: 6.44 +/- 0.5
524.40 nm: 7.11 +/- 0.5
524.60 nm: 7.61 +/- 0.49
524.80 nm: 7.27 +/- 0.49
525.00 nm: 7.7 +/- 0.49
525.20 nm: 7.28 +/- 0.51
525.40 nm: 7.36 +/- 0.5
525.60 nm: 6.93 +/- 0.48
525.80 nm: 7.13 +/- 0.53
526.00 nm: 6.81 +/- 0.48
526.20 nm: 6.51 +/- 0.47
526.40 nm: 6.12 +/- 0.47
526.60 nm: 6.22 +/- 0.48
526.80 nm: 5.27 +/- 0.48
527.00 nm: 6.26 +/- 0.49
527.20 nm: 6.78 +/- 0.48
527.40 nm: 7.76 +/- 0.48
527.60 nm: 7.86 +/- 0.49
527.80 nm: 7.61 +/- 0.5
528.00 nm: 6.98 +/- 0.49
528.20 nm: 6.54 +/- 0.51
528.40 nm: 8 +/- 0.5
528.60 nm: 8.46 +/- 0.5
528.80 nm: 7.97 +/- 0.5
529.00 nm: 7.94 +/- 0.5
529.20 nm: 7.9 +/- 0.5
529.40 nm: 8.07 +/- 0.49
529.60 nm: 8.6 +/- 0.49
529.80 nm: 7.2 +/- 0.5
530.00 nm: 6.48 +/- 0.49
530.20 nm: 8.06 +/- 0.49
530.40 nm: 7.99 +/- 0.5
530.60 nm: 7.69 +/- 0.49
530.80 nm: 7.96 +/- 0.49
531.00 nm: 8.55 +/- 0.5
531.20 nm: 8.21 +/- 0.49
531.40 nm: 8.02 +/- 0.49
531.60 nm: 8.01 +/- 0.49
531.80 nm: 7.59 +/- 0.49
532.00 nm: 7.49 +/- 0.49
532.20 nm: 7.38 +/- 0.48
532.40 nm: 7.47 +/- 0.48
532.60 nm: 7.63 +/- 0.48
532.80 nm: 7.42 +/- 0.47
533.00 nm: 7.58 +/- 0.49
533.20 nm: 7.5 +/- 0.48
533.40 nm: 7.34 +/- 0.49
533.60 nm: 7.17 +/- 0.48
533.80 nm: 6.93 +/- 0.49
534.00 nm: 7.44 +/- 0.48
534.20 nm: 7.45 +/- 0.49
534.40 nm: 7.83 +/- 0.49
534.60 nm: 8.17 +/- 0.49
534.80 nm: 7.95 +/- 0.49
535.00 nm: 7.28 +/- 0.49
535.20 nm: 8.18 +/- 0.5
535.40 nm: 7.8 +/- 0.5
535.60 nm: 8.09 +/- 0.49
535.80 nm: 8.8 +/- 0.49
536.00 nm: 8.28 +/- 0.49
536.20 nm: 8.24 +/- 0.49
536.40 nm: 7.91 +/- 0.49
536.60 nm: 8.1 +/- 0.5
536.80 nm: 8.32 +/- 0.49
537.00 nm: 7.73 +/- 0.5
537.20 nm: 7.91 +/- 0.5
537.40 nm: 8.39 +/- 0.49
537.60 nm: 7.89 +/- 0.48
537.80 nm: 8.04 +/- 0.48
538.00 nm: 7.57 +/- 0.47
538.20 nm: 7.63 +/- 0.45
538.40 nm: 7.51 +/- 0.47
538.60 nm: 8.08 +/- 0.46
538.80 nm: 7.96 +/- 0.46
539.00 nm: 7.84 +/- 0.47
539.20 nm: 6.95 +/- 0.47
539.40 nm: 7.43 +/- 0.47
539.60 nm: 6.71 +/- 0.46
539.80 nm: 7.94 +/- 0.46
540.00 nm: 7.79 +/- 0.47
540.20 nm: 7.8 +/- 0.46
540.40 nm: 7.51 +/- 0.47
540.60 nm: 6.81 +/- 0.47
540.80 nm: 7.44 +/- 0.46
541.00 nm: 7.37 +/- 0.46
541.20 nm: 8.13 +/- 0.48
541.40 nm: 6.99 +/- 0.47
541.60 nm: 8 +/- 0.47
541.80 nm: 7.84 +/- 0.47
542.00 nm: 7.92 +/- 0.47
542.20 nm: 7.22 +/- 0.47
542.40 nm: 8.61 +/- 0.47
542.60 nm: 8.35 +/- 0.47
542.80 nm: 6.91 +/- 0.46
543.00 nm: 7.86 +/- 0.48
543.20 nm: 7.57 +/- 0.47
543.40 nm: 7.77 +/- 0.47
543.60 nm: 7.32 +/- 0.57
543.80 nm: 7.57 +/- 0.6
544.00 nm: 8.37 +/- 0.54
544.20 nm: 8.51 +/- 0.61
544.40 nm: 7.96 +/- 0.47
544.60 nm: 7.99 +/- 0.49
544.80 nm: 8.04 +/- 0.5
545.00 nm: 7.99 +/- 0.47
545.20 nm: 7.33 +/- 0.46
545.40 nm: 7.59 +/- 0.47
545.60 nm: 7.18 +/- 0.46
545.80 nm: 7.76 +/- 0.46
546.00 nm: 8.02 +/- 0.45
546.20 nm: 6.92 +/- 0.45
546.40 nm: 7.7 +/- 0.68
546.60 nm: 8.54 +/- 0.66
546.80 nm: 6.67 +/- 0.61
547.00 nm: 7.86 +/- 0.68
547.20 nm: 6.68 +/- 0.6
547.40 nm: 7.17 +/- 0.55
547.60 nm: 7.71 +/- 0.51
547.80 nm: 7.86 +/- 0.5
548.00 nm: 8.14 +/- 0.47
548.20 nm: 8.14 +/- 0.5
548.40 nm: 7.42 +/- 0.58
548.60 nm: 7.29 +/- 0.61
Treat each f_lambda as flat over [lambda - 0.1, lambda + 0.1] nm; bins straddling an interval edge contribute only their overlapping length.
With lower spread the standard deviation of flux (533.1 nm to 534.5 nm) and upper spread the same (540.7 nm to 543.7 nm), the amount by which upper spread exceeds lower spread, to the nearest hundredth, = 0.21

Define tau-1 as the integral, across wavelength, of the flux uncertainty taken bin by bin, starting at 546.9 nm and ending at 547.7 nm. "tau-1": 0.468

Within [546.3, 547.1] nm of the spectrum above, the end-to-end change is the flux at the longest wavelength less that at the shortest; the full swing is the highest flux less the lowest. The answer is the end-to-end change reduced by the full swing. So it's -1.7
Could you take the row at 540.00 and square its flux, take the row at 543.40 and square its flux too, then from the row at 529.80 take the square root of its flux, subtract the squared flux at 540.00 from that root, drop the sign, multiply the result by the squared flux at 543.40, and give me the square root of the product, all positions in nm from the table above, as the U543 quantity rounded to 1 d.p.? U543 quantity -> 59.2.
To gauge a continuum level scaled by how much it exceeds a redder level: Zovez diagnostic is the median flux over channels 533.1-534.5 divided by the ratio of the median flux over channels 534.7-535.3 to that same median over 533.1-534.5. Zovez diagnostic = 7.0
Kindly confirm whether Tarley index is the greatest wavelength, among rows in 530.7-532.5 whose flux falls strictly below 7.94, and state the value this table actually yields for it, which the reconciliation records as 532.40 nm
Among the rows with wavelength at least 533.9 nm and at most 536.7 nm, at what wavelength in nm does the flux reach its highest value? 535.80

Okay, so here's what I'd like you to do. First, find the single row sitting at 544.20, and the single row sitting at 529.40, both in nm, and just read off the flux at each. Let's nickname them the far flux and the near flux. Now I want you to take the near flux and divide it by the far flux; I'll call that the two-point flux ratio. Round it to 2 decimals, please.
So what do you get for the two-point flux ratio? 0.95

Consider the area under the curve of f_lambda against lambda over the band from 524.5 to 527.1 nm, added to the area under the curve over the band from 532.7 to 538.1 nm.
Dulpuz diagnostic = 60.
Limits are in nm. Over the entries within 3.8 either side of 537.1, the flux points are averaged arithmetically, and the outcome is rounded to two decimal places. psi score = 7.74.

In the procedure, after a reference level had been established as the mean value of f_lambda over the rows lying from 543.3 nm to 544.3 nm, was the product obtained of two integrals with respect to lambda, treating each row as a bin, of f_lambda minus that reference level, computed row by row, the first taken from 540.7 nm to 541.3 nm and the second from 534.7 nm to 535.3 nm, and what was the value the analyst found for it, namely 0.010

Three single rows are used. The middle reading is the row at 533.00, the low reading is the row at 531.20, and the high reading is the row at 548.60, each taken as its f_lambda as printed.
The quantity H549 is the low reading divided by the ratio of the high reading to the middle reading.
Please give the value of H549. 8.5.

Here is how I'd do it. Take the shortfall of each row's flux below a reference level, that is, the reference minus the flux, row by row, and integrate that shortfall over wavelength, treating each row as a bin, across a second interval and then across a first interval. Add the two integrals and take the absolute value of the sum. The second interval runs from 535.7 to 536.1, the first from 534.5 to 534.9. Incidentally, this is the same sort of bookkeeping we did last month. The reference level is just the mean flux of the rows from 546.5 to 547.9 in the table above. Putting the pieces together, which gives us 0.64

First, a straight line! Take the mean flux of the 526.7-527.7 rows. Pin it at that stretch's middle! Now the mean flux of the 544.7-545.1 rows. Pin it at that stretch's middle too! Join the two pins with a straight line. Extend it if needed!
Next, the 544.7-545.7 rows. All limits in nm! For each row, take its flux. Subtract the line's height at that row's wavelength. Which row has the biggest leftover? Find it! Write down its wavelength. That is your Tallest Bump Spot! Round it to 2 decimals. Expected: 544.80 nm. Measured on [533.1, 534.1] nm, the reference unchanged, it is 533.20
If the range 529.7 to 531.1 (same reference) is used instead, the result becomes 531.00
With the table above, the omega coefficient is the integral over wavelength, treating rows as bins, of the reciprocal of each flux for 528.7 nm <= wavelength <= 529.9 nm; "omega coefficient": 0.15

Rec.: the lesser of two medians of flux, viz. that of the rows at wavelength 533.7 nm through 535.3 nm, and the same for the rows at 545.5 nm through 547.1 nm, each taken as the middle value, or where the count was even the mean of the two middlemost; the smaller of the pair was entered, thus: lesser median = 7.64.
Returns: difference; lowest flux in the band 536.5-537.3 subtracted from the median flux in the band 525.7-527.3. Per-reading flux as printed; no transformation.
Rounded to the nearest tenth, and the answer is -1.3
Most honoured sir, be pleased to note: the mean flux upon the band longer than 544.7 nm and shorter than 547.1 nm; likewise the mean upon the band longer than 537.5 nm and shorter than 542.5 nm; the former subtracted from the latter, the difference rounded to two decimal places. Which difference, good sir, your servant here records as 0.01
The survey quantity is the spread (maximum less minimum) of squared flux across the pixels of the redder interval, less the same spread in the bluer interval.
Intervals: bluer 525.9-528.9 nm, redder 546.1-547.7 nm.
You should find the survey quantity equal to -15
